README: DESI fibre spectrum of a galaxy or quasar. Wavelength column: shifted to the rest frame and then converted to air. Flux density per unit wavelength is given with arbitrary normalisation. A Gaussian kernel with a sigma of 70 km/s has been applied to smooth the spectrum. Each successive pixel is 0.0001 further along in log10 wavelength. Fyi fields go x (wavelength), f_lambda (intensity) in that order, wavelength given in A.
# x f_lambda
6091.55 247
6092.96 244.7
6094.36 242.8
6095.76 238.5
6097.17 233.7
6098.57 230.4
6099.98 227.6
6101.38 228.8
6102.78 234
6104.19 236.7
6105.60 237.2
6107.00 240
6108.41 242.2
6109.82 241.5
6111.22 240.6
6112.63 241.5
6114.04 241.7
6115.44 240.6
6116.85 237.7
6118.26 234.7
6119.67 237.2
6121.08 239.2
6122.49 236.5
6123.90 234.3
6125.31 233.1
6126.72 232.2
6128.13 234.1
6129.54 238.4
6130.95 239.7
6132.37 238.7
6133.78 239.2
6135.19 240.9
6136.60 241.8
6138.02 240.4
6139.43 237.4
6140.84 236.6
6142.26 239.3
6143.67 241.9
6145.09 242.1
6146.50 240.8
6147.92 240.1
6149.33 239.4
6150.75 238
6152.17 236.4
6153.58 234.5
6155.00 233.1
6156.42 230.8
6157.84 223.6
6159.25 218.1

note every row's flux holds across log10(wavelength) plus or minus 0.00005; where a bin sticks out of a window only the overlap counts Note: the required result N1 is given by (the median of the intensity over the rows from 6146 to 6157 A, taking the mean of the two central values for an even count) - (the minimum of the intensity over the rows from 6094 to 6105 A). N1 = 9.6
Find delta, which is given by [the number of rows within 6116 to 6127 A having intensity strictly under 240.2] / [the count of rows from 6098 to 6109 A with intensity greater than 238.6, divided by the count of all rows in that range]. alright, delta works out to 32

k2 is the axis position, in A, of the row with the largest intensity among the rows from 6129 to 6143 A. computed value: 6136.60 A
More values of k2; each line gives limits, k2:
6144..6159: 6145.09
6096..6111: 6108.41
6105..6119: 6108.41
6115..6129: 6115.44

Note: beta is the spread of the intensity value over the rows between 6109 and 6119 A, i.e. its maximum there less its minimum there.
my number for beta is 7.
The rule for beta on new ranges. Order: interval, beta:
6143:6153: 6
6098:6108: 12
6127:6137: 8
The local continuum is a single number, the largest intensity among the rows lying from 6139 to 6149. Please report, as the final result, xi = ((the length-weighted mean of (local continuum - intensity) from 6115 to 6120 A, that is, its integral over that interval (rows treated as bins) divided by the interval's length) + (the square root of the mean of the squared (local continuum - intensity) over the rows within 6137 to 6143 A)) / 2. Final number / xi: 4.3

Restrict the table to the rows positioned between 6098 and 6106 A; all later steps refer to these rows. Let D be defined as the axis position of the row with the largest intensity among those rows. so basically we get 6105.60 A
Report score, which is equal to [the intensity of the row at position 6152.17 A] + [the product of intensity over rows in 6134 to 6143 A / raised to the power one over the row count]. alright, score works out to 476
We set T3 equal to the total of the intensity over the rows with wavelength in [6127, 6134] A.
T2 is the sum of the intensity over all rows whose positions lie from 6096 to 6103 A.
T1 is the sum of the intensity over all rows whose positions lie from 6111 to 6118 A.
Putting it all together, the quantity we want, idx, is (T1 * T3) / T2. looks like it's 1239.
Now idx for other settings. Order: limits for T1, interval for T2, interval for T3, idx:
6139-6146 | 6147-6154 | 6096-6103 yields 1163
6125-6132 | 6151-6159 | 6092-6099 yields 1210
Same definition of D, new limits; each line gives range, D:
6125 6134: 6130.95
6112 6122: 6114.04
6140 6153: 6145.09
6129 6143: 6136.60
